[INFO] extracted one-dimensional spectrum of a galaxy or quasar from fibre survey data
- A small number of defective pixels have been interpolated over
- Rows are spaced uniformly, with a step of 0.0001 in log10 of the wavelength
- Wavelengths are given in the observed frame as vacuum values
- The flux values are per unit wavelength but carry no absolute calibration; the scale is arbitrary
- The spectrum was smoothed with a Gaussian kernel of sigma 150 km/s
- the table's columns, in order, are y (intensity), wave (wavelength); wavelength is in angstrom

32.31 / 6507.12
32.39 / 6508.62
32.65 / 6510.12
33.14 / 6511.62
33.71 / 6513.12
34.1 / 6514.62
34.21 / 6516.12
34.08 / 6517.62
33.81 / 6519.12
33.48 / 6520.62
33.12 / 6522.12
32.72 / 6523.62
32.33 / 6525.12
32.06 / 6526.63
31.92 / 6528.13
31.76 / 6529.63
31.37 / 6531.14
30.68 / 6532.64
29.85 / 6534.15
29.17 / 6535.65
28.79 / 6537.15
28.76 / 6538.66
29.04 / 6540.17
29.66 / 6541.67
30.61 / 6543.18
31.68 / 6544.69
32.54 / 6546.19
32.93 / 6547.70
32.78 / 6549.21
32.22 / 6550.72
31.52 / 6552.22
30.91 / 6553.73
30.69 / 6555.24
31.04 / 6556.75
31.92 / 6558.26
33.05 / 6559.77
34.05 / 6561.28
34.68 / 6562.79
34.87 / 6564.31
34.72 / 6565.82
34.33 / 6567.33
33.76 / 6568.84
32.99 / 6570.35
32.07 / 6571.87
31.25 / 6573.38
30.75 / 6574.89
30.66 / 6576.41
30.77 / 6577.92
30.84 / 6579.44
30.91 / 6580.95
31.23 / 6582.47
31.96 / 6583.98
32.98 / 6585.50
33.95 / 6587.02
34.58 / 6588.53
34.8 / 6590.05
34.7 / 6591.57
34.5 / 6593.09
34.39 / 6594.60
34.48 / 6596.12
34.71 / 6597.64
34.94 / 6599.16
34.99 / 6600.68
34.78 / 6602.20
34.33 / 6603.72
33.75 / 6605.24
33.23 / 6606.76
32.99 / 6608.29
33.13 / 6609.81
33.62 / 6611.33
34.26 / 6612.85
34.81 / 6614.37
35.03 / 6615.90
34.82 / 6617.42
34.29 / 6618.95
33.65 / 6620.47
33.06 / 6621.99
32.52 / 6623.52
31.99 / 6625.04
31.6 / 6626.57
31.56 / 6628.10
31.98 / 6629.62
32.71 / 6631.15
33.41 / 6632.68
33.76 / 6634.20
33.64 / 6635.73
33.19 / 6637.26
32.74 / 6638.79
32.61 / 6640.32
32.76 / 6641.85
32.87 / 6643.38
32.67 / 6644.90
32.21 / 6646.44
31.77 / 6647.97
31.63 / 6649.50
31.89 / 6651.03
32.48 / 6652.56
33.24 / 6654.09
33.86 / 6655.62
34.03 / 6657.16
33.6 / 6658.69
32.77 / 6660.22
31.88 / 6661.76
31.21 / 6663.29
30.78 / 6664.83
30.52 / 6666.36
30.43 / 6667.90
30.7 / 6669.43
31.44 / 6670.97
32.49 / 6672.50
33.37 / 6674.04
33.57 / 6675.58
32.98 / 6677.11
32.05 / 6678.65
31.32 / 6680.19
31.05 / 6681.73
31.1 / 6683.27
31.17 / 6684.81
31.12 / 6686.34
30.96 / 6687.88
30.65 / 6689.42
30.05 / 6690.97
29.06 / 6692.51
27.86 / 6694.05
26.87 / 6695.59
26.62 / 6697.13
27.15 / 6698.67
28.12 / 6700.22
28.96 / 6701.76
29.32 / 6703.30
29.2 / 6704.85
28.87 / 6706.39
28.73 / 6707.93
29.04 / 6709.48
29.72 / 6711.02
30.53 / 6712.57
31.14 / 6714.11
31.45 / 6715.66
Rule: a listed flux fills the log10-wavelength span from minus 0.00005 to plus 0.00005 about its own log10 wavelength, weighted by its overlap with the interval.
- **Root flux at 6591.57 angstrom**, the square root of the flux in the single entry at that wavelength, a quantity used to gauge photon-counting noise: 5.89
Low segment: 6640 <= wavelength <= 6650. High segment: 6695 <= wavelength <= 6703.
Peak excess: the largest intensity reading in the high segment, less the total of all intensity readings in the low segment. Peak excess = -198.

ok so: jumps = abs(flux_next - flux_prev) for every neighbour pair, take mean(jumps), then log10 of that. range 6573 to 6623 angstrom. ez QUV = -0.44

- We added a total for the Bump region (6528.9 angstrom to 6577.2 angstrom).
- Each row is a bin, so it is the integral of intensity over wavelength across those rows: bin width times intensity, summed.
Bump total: 1532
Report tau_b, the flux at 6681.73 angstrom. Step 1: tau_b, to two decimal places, 31.05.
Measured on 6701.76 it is 28.96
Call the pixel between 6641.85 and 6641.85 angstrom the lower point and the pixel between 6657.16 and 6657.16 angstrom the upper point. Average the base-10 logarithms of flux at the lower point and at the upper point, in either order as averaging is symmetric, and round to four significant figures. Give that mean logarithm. 1.524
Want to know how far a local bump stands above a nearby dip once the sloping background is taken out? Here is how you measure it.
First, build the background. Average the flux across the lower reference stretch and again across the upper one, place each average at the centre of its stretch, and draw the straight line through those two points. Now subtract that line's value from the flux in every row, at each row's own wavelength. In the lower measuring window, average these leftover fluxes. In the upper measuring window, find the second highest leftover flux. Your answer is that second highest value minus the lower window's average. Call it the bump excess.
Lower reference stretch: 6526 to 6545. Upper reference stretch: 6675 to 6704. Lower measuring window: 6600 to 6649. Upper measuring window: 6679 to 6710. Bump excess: -1.9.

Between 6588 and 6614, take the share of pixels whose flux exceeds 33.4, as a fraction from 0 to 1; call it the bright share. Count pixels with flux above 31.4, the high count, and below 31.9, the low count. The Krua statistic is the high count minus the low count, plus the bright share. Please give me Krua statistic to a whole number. 18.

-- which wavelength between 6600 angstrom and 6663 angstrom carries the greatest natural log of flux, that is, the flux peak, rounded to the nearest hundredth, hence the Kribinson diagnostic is 6615.90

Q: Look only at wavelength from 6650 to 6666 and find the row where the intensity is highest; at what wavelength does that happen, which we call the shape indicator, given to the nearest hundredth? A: 6657.16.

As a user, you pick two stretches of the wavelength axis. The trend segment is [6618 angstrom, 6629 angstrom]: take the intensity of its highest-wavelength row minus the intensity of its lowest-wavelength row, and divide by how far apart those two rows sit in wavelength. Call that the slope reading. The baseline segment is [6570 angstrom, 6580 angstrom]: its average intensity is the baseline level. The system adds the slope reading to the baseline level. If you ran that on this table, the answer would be 31.0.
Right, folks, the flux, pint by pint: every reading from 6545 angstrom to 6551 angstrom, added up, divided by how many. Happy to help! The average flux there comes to 32.6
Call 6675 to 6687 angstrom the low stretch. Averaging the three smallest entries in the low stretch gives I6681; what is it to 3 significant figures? 31.1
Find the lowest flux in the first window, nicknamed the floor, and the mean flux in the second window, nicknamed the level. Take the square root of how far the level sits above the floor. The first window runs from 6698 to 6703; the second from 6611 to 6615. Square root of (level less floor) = 2.7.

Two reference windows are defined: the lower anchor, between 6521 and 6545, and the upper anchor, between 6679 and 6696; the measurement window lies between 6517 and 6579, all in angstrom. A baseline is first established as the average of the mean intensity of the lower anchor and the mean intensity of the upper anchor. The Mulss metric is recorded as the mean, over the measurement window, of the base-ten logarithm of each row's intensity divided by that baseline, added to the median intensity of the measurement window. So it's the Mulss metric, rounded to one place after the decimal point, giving 31.9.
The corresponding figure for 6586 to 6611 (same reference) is 34.5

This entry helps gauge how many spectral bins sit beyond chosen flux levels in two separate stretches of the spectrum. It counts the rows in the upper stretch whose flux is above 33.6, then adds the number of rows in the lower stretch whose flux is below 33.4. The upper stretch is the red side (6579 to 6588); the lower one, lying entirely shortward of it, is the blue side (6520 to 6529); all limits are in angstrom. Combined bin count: 6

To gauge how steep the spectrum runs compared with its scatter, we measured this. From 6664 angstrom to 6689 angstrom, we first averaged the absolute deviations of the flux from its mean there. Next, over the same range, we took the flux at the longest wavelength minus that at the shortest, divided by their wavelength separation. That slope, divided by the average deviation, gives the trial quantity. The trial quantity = 0.01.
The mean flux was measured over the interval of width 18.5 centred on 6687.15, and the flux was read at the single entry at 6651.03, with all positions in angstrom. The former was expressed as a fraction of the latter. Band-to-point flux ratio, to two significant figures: 0.95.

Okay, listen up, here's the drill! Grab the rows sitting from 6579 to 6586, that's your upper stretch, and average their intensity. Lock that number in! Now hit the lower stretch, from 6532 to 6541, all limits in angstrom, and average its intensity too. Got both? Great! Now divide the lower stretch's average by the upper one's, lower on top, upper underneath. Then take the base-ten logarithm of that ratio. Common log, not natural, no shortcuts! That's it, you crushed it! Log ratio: -0.031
